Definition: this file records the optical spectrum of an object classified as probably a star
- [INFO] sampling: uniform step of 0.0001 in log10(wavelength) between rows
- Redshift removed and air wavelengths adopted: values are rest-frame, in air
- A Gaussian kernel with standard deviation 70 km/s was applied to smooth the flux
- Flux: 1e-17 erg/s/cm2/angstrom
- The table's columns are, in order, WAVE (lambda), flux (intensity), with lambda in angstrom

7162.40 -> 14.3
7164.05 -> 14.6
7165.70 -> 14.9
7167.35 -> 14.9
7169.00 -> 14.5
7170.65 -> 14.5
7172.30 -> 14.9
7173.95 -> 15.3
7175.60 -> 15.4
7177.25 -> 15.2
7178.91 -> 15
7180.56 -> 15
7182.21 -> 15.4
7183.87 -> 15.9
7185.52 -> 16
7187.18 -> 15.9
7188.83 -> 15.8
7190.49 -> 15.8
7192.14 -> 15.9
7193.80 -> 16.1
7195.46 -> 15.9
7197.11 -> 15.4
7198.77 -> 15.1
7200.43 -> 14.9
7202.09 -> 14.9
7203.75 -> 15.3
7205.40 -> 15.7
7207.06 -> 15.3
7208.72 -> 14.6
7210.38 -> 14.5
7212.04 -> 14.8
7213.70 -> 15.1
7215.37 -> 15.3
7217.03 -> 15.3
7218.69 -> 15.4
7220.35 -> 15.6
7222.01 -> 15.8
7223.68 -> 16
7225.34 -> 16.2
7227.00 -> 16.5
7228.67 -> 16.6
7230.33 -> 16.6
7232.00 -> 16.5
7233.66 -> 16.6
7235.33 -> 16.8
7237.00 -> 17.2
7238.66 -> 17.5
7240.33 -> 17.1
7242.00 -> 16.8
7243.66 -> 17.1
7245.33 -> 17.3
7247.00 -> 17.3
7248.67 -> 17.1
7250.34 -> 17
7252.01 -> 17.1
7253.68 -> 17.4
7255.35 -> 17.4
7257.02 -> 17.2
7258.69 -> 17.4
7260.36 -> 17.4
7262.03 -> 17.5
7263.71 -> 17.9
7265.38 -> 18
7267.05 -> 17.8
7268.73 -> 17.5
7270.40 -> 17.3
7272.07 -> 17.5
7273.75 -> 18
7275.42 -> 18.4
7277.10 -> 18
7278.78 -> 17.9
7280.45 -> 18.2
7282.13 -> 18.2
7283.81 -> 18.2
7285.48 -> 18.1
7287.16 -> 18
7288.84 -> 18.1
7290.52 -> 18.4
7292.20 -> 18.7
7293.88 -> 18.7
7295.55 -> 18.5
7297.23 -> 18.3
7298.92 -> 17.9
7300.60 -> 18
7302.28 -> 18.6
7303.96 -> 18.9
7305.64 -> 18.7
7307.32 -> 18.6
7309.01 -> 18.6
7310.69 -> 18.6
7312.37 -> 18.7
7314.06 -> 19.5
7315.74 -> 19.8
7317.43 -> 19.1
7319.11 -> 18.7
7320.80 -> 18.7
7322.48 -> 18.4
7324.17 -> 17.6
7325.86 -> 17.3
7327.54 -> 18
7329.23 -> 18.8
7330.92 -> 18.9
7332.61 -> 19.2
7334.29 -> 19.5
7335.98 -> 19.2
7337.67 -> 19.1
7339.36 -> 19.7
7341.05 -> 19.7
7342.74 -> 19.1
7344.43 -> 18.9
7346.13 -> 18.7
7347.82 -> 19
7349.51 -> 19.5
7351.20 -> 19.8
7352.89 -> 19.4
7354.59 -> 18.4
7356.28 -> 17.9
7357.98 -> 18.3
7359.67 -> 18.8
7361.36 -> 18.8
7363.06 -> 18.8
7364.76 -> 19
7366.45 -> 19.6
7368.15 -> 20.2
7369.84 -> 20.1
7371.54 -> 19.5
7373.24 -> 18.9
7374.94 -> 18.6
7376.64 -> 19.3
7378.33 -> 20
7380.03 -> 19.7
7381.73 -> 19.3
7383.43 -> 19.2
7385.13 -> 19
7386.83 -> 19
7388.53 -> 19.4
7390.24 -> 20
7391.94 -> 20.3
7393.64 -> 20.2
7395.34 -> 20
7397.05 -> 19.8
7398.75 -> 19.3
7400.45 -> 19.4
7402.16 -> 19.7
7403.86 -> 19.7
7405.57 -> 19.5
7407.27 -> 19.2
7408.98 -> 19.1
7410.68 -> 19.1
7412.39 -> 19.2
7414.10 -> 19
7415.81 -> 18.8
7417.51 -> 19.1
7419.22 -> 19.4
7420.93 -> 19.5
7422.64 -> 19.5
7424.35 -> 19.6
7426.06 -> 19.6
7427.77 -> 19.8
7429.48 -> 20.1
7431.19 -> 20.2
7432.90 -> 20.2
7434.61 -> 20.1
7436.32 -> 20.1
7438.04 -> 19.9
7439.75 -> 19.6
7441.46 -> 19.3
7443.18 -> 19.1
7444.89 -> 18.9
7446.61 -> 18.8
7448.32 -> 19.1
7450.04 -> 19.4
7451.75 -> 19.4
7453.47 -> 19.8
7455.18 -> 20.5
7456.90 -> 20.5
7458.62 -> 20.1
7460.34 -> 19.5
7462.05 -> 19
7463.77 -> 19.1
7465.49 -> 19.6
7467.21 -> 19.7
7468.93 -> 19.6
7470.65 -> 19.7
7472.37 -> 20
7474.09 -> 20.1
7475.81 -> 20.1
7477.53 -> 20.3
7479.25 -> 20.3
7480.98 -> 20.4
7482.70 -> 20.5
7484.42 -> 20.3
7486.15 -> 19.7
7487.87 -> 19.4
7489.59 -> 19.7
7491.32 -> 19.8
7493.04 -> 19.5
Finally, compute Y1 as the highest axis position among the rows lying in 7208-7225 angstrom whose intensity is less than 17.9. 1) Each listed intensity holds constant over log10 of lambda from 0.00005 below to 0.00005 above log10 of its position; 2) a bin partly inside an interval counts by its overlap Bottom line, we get 7223.68 angstrom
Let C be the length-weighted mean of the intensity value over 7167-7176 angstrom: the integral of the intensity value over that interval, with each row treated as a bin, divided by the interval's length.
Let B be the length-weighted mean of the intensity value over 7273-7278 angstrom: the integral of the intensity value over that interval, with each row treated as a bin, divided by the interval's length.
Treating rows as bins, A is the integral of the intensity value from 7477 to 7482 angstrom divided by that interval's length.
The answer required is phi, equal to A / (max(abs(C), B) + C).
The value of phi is 0.62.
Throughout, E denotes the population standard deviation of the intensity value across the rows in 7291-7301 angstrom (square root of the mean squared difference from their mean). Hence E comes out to 0.31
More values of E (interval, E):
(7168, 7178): 0.36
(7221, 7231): 0.31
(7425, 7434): 0.24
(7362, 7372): 0.52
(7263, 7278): 0.32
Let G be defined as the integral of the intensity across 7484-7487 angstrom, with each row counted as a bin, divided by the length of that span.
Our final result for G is 19.9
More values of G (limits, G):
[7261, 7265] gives 17.7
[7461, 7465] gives 19.1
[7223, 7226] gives 16.1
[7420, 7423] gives 19.5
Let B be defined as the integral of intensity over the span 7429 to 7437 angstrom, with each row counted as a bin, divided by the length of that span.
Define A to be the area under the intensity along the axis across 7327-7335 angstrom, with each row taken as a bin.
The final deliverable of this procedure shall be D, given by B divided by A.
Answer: 0.133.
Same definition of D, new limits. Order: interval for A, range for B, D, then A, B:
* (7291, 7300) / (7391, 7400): 0.120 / 166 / 19.9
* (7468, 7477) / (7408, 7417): 0.106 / 179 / 19.0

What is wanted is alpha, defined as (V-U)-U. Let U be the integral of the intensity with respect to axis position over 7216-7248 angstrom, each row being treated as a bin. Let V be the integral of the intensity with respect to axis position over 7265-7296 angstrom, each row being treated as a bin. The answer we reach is -498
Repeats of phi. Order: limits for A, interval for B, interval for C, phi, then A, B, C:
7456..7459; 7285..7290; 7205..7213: 0.61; 20.3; 18.1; 14.9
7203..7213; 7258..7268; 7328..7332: 0.40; 15.0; 17.7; 18.8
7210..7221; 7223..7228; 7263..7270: 0.43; 15.2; 16.3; 17.8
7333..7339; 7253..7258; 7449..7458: 0.49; 19.3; 17.3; 19.9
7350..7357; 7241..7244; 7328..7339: 0.50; 18.9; 17.0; 19.1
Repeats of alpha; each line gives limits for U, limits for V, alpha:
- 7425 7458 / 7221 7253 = -763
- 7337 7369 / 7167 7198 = -744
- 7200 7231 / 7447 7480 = -309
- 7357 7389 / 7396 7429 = -591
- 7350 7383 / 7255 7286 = -715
